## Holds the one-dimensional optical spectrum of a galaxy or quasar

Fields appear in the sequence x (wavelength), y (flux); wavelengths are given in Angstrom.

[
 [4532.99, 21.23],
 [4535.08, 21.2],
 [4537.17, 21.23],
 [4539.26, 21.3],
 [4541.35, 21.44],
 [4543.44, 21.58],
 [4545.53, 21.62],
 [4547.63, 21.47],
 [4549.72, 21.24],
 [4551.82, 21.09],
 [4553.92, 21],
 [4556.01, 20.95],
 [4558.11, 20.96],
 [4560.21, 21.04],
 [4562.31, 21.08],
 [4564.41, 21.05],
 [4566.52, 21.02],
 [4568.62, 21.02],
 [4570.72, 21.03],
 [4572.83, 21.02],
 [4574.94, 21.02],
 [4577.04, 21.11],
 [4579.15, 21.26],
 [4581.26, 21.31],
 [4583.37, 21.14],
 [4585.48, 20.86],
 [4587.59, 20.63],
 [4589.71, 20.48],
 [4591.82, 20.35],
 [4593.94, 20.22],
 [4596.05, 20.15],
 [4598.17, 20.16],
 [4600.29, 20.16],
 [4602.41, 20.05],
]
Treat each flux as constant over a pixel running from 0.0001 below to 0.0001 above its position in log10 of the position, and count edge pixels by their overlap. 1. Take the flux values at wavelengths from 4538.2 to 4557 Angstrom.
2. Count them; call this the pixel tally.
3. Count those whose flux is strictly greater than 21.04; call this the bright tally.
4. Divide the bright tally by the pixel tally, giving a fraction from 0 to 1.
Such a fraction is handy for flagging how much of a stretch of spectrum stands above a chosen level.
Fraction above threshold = 0.78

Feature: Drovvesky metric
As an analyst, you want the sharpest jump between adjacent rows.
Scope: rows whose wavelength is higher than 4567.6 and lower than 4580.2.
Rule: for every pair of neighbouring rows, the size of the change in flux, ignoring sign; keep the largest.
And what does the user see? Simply 0.15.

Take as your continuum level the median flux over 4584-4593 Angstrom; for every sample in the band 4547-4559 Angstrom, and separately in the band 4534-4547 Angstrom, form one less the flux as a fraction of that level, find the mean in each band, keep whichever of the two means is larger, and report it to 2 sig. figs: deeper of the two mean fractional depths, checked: -0.027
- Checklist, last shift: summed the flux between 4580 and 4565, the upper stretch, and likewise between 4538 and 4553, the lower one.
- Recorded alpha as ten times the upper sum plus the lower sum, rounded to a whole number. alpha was 1625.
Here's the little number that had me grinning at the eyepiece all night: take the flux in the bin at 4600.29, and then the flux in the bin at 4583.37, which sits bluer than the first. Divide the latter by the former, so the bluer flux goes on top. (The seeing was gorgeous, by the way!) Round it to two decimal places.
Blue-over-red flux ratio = 1.05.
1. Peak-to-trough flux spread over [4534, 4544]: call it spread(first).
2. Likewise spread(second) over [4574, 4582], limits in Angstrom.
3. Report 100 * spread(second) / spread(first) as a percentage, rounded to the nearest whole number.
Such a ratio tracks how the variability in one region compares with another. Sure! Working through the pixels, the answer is 76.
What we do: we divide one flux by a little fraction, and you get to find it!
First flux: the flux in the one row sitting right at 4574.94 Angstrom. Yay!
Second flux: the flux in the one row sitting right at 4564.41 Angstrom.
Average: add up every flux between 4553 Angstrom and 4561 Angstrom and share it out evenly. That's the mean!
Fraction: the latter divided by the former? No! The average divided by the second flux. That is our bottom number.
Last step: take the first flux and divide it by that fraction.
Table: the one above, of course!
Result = 21.1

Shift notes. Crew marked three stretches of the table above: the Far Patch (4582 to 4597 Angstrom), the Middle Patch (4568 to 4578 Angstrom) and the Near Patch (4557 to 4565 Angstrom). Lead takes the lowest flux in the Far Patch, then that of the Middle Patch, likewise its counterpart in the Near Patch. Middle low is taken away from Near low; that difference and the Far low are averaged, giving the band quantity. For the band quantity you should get 10.0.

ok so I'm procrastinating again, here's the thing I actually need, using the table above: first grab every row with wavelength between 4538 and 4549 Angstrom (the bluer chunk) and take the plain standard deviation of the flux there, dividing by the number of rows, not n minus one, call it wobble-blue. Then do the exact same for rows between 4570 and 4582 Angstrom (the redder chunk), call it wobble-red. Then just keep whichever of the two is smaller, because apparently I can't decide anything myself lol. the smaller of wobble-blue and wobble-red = 0.11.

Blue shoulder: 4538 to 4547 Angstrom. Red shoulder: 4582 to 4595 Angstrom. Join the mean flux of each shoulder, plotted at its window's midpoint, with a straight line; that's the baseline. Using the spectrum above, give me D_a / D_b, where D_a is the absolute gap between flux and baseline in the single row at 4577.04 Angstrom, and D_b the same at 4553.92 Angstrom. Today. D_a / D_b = 1.0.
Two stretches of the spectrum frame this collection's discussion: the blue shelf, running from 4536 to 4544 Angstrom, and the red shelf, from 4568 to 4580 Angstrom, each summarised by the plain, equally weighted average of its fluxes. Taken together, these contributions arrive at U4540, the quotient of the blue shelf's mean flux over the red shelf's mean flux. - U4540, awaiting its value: 1.01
